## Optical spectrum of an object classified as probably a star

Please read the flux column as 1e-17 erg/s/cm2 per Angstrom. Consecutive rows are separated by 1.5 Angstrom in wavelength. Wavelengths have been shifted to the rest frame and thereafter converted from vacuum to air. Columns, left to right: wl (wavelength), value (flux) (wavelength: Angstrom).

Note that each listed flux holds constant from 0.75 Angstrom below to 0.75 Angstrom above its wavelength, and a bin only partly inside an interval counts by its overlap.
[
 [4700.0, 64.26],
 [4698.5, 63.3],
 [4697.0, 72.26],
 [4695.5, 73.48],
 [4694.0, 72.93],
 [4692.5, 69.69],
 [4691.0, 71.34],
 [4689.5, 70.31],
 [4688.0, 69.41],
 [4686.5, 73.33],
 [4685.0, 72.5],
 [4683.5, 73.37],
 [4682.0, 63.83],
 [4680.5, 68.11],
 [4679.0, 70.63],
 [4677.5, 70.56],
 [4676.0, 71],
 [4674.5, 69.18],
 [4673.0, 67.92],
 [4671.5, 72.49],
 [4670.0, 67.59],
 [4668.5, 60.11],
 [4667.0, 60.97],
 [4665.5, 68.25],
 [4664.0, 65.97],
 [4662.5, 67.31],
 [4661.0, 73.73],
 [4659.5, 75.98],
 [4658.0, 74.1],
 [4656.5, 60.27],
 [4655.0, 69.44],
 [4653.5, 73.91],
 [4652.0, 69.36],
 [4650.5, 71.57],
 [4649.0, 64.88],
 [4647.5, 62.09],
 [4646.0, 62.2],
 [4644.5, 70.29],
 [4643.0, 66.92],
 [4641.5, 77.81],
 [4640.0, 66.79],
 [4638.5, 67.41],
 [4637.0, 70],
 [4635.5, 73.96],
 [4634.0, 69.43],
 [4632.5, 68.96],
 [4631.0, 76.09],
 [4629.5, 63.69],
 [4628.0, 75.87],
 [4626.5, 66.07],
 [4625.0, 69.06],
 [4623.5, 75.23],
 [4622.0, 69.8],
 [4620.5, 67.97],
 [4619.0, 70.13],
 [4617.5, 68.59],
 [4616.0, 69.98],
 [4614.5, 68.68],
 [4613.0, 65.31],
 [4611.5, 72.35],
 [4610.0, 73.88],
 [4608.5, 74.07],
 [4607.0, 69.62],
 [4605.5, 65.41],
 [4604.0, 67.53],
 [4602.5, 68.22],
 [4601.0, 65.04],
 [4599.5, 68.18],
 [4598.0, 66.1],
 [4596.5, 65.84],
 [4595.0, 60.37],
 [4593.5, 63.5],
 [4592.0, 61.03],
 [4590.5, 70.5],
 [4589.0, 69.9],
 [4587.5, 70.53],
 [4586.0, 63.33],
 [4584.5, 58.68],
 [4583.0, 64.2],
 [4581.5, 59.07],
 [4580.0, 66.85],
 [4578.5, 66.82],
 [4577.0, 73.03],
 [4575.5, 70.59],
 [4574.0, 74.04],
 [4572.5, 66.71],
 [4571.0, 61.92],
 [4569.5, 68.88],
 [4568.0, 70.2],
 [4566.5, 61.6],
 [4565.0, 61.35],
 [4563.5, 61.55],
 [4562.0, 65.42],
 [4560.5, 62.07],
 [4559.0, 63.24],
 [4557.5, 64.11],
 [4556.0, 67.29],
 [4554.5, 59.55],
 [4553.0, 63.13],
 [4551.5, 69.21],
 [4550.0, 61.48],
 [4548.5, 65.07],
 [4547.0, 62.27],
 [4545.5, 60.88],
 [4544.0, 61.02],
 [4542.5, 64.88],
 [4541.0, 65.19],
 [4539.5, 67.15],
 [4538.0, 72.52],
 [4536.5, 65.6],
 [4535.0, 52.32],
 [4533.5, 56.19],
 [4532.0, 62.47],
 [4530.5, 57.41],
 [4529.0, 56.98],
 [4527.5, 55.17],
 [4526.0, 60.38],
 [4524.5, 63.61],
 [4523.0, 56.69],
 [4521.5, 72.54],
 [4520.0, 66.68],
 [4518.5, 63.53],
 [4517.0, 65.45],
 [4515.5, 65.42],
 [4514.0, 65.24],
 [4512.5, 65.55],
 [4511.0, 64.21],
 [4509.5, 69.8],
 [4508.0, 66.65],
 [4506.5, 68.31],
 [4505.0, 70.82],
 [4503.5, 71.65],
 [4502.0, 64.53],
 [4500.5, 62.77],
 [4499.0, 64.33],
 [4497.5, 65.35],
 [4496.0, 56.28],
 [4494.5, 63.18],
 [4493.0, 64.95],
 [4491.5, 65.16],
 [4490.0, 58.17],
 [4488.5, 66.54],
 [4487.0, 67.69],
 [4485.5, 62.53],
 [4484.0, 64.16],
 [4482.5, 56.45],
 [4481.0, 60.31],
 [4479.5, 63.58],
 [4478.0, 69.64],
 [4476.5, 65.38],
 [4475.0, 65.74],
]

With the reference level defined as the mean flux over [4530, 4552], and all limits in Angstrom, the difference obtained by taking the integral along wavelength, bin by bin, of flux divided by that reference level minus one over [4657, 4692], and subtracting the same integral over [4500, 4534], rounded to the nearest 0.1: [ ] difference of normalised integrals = 3.0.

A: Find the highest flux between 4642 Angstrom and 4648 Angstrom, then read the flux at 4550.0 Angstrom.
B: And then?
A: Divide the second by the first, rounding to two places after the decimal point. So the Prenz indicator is 0.87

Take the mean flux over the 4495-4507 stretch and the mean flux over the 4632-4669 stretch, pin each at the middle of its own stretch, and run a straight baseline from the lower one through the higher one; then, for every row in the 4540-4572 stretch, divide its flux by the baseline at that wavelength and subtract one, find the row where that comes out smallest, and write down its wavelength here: 4554.5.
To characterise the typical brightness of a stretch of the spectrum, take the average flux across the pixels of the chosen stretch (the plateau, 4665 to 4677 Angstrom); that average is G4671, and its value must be 67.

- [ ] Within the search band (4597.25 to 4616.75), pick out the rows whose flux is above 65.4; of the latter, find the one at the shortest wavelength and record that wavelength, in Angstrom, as 4598.0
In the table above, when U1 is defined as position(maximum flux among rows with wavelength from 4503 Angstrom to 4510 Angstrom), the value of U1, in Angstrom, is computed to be 4503.5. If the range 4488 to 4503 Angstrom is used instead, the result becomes 4488.5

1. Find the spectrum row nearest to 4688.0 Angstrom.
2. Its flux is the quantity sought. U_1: 69.41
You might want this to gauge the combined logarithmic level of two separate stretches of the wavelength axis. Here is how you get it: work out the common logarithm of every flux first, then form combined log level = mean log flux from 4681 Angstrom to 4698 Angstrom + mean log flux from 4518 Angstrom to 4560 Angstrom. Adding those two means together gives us 3.65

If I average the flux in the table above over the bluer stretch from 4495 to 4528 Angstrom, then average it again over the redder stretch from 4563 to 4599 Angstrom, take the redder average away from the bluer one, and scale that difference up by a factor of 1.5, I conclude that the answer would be -1.4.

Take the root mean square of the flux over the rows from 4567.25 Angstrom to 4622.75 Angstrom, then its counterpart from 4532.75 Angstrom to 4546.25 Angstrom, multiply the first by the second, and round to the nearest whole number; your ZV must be 4267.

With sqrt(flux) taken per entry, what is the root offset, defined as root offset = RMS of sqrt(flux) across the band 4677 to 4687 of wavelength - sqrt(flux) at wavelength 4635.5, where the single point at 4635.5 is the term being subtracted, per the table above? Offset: -0.21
